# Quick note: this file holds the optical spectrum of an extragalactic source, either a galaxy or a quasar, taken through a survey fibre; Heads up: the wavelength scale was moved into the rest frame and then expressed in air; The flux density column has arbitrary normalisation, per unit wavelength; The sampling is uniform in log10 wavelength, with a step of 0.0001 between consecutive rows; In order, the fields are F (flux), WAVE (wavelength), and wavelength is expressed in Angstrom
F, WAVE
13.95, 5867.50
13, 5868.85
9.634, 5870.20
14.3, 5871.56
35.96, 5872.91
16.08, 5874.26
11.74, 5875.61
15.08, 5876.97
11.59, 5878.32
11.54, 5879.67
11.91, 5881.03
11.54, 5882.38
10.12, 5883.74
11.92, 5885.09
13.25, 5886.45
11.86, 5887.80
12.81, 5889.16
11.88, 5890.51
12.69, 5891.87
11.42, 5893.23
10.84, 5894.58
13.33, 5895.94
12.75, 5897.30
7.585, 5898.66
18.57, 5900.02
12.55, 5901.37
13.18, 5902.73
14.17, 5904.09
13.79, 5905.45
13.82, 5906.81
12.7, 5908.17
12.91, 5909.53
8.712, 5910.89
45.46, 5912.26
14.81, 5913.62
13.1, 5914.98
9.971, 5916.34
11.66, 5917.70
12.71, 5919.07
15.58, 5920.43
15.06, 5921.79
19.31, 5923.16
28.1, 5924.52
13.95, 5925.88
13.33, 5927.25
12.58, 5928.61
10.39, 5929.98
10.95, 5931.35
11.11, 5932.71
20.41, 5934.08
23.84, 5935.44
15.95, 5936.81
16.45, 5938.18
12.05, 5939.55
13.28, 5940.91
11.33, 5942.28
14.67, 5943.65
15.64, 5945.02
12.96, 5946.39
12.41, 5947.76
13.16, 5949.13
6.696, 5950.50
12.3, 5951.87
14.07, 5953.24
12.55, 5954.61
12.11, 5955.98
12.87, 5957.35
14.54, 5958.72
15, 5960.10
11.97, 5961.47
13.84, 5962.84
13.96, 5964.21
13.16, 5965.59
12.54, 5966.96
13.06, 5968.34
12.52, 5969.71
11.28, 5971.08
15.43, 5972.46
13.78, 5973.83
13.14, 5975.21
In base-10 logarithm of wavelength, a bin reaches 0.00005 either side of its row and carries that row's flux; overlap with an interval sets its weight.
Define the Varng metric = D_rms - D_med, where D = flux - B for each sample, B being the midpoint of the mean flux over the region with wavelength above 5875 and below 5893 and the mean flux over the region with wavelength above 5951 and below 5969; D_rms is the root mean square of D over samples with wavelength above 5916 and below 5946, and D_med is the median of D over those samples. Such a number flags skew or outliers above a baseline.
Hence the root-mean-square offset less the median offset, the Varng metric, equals 4.0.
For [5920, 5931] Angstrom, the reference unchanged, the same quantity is 4.3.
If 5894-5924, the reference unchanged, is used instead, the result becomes 7.0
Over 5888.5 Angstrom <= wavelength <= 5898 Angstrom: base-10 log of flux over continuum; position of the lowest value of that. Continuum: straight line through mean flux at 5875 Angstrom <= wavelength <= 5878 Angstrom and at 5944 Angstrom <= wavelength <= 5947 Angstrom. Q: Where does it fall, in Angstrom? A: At 5894.58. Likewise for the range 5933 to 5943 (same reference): 5942.28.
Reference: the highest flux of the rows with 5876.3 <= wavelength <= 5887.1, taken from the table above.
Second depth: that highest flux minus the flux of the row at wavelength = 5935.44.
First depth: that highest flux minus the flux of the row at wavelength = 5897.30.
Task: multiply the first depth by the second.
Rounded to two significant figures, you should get -20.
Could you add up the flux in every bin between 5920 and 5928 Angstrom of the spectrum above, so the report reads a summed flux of 105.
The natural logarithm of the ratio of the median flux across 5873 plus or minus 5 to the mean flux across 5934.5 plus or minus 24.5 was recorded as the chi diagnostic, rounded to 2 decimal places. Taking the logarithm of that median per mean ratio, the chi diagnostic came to -0.04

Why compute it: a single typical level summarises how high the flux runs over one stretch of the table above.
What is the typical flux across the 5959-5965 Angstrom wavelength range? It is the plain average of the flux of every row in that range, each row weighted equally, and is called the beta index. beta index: 13.7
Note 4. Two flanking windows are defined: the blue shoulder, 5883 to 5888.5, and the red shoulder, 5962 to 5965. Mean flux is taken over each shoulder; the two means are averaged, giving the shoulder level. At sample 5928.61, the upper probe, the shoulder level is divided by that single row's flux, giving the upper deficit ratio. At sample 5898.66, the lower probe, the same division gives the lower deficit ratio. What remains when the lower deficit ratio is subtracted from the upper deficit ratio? -0.67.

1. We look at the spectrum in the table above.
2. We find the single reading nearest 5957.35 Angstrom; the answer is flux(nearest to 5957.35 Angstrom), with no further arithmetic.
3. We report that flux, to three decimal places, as 12.870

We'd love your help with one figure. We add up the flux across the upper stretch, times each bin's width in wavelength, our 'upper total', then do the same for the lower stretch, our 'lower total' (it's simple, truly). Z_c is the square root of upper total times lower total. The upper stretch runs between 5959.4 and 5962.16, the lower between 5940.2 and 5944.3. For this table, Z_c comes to 45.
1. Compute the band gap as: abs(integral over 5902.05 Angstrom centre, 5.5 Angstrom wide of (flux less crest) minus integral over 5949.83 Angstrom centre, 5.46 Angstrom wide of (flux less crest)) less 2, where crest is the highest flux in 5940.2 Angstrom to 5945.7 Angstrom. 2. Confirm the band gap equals 17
